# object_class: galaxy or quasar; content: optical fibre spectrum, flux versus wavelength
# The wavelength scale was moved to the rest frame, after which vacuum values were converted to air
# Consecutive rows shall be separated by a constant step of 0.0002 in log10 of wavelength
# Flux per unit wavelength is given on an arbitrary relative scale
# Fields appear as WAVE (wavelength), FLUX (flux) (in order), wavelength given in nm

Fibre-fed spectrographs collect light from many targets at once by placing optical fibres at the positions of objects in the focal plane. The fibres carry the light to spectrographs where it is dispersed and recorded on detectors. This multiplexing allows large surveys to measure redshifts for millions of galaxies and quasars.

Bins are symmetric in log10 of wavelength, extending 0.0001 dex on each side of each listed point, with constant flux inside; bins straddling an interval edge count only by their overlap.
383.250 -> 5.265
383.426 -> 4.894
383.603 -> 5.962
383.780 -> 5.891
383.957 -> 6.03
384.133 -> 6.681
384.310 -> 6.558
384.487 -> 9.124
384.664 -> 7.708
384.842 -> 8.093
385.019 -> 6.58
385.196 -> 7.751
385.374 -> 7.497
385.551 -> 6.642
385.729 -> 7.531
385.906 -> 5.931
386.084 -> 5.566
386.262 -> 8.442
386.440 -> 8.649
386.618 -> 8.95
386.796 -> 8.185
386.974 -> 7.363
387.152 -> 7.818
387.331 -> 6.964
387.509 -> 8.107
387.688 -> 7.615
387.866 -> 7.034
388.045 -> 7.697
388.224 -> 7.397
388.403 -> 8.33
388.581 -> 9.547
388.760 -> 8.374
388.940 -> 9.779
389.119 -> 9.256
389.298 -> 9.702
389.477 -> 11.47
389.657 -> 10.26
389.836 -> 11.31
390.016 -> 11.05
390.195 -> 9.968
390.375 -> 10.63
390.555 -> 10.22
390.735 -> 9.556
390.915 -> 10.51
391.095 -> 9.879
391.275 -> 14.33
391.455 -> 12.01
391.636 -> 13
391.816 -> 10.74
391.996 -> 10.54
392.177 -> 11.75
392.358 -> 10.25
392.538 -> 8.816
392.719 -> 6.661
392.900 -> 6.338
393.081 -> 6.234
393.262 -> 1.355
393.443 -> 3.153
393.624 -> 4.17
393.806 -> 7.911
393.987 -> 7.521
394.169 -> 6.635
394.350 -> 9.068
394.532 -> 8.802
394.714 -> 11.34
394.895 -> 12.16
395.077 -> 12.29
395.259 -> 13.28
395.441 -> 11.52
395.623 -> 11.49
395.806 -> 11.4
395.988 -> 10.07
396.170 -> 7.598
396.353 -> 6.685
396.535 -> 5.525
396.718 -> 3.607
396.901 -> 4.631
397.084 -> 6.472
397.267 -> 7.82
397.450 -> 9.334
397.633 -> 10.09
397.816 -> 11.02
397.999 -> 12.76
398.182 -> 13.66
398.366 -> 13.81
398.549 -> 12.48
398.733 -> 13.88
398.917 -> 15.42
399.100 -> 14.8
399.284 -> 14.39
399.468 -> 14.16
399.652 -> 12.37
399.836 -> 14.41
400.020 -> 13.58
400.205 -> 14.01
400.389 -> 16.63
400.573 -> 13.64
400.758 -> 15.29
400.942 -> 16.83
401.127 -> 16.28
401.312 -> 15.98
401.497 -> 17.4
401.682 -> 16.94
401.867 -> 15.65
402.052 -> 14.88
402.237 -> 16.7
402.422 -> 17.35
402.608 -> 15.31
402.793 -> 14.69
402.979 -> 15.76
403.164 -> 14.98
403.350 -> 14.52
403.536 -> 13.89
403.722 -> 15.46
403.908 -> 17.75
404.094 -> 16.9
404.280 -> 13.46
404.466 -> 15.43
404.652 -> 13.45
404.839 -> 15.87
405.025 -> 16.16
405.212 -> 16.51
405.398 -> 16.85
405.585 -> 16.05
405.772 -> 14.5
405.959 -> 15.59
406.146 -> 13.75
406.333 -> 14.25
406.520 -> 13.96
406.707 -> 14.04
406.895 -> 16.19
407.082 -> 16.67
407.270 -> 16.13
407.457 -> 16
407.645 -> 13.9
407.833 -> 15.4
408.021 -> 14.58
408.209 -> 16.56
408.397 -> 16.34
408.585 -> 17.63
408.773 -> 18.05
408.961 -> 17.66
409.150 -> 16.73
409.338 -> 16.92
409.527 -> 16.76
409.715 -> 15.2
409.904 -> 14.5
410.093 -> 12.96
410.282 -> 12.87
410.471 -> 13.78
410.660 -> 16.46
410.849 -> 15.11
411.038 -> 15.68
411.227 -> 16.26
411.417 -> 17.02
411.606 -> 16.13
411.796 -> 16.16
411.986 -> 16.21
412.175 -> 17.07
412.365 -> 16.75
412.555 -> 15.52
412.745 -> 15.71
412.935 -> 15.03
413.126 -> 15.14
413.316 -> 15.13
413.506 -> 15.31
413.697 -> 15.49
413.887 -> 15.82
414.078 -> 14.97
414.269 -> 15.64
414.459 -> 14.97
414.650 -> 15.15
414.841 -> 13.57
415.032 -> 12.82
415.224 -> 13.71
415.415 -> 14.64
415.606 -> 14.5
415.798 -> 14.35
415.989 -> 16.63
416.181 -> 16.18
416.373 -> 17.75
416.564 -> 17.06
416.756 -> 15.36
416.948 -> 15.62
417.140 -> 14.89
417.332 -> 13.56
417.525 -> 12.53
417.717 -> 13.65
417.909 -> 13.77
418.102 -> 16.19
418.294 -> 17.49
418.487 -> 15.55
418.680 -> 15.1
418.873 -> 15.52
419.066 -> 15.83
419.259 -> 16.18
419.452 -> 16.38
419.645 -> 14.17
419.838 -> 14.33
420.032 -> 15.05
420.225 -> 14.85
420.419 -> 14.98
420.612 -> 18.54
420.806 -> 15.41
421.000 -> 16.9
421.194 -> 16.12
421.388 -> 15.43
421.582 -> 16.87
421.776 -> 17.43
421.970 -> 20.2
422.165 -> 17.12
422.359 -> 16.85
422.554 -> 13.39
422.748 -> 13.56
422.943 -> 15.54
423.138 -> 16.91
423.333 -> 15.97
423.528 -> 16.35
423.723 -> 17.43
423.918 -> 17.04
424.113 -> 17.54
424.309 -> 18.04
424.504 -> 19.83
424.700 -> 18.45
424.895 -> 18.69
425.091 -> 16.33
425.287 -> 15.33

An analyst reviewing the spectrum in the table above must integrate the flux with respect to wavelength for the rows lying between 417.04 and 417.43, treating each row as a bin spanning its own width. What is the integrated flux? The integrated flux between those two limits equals 5.5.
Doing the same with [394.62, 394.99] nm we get 4.3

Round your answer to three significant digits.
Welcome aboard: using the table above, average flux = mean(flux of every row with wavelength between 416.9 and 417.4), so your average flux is 14.7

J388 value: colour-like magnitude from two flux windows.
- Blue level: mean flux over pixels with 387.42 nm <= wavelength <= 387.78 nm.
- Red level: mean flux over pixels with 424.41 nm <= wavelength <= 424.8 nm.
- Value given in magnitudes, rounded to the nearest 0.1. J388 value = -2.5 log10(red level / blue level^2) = 1.3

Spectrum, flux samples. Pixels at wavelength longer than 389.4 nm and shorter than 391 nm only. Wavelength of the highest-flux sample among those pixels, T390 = 389.477 nm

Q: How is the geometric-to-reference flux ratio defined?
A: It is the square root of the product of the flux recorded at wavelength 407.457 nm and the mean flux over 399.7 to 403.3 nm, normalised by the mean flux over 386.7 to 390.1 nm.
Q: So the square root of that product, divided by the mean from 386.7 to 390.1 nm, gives 1.79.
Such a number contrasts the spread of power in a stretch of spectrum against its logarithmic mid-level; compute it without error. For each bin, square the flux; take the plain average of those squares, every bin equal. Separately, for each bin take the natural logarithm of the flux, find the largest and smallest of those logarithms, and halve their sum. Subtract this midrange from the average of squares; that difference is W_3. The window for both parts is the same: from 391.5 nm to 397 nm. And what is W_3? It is 81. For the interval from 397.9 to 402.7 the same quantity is 223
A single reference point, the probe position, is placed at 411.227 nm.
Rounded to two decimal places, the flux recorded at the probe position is 16.26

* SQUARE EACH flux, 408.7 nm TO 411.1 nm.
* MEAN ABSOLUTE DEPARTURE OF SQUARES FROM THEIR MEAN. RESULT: 43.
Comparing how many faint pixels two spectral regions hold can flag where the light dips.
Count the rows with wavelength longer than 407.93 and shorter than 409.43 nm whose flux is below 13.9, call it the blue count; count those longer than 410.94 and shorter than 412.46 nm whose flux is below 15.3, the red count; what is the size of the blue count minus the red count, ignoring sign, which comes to 0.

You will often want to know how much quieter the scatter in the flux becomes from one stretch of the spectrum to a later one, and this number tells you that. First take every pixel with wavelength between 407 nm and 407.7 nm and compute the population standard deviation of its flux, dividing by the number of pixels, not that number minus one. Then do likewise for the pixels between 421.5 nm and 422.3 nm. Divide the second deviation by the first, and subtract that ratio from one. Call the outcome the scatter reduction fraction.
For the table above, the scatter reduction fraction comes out -0.27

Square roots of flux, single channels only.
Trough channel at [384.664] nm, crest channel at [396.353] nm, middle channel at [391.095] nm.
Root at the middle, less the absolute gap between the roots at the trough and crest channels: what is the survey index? 2.95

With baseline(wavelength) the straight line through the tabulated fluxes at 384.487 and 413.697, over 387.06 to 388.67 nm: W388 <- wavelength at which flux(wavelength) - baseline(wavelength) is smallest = 387.866 nm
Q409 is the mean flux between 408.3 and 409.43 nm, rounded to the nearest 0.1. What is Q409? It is 17.2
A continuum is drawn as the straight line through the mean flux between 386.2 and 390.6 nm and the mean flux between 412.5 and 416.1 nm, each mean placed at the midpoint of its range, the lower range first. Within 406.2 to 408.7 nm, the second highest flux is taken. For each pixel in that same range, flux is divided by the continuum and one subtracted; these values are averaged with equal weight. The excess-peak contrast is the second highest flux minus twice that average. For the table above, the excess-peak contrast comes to 16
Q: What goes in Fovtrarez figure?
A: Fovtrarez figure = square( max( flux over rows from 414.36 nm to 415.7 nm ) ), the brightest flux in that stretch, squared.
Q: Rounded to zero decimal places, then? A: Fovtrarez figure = 230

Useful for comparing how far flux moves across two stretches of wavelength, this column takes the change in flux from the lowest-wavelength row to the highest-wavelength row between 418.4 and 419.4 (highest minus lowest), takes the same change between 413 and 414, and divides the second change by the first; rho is 1.1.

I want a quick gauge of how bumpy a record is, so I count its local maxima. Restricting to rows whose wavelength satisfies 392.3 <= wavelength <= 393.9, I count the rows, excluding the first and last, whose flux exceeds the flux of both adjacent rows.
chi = 0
